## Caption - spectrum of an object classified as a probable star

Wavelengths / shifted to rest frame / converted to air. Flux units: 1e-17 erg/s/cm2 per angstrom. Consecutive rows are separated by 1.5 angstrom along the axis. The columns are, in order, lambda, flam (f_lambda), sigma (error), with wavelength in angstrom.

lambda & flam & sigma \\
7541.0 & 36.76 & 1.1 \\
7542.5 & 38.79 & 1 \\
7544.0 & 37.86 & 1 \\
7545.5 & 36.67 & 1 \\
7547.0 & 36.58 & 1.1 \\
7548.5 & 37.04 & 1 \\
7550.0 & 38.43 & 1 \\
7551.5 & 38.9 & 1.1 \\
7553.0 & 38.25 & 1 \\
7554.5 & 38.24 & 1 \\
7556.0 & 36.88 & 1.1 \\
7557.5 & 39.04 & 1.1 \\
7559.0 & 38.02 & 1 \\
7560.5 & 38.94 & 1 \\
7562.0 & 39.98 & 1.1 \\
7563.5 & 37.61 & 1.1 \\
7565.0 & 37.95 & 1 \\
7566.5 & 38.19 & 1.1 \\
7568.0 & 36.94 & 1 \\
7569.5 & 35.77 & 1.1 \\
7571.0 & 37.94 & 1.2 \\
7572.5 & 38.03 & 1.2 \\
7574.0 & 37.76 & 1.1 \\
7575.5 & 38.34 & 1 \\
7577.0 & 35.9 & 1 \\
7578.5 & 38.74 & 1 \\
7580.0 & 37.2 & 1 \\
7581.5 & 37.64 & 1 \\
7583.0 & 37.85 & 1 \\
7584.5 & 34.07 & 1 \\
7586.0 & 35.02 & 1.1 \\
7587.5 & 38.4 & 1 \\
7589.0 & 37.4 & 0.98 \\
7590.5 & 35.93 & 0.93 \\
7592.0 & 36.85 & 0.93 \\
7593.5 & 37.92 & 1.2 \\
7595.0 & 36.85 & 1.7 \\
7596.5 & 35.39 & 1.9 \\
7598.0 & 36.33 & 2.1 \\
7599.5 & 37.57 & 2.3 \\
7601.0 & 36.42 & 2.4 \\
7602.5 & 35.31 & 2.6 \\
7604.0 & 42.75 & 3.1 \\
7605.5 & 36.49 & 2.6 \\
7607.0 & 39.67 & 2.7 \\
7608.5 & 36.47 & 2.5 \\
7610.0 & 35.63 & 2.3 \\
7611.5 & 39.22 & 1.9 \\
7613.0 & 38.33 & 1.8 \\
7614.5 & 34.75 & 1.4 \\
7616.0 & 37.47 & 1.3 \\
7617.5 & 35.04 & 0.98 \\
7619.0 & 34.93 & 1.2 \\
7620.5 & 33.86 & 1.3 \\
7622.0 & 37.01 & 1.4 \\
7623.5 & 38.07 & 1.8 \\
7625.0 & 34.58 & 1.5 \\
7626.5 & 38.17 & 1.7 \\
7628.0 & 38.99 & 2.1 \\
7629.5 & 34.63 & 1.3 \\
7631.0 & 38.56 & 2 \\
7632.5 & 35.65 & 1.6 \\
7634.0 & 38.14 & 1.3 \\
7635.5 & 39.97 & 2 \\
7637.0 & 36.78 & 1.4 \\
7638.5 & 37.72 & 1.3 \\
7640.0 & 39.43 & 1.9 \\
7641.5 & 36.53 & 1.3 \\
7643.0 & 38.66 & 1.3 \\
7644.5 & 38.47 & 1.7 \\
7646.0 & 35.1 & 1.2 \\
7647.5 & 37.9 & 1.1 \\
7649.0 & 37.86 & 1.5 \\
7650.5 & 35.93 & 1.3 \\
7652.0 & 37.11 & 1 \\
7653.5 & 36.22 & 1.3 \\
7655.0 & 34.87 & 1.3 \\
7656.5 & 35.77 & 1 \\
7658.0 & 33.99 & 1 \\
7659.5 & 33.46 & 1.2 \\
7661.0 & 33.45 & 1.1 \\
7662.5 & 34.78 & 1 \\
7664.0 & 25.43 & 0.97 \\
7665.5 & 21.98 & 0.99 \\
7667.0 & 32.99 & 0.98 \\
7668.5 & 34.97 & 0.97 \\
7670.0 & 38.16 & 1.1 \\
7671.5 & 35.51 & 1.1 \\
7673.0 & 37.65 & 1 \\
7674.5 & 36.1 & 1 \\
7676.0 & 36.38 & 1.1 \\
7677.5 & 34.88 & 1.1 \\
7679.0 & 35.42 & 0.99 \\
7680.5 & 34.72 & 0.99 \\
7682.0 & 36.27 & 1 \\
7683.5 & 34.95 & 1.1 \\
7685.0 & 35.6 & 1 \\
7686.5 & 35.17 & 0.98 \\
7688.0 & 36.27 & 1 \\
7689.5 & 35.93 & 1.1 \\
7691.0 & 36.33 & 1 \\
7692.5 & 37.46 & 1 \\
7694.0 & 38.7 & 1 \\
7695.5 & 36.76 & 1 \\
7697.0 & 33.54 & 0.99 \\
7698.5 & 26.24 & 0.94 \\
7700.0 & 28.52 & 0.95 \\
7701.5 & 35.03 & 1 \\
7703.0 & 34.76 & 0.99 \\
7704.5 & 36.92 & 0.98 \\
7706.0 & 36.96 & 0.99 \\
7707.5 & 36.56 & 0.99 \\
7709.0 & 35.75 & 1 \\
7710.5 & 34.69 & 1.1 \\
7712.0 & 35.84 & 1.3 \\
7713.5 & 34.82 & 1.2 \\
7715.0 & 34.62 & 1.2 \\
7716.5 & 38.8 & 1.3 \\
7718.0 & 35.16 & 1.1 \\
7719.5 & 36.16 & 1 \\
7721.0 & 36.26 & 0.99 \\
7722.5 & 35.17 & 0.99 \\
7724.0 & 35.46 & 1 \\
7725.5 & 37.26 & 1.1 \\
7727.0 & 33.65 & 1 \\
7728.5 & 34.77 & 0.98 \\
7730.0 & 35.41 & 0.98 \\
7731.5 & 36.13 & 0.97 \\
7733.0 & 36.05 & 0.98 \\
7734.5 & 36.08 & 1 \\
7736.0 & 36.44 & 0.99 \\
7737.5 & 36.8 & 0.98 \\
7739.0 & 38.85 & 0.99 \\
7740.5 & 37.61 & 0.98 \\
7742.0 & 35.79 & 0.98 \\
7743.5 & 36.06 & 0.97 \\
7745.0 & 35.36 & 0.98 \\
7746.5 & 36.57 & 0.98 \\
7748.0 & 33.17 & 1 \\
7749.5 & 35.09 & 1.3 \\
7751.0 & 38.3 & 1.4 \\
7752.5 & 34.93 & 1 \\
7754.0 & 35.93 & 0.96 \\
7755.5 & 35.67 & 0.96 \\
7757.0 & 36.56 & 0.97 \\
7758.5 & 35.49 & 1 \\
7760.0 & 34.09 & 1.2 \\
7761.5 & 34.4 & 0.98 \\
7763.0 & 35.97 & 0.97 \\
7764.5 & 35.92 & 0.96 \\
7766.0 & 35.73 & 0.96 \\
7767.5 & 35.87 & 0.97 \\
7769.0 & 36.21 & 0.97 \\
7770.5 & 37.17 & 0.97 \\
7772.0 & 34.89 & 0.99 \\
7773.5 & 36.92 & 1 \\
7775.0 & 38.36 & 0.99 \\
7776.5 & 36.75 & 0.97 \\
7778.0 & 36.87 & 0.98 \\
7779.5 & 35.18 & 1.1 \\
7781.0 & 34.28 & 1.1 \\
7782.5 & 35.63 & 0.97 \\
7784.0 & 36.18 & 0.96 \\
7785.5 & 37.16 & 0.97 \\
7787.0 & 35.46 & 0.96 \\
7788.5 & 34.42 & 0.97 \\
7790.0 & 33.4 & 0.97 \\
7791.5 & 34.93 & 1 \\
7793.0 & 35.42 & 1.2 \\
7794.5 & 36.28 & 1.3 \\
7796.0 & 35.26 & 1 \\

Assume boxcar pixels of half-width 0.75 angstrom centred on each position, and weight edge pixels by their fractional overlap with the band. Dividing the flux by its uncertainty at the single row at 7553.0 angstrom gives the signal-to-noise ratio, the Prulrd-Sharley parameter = 38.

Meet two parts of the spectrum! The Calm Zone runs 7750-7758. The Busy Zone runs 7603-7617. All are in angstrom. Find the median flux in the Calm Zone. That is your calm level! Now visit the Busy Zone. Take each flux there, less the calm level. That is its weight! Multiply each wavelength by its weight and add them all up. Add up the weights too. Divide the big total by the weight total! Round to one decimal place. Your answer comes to 7607.7 angstrom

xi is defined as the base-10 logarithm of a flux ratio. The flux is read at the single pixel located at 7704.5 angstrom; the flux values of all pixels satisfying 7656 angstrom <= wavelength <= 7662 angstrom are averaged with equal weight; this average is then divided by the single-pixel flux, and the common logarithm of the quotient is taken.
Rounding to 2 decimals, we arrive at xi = -0.03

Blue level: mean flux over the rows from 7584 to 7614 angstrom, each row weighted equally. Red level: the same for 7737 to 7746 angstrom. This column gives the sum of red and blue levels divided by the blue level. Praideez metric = 1.99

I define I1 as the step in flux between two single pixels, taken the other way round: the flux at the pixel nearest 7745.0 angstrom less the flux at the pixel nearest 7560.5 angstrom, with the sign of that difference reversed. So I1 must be 3.6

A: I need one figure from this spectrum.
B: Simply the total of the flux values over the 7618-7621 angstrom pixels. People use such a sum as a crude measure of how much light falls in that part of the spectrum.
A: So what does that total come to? 69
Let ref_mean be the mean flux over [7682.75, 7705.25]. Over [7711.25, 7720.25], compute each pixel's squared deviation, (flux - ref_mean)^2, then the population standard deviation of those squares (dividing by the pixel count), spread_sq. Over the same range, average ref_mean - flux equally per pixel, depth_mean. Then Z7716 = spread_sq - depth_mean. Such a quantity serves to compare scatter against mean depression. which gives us 6.8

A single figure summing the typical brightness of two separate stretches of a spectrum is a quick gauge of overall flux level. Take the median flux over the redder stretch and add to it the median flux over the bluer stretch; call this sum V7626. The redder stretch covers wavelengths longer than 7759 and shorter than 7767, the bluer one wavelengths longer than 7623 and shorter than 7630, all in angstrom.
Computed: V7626 74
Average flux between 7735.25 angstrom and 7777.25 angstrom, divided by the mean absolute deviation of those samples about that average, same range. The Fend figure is 38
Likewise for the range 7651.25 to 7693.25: 18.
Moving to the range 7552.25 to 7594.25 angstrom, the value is 39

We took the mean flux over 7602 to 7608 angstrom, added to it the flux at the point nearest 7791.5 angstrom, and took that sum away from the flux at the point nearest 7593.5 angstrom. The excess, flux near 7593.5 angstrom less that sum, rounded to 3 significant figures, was -35.6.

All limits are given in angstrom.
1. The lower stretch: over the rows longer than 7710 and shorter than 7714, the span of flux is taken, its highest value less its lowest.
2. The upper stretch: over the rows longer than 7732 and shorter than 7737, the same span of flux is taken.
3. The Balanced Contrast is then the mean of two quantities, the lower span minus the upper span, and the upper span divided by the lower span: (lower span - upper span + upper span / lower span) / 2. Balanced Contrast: 0.55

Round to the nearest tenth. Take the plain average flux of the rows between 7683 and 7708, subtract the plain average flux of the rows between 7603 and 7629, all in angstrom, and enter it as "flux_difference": -2.1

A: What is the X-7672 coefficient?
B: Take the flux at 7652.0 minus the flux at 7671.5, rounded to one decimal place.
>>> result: 1.6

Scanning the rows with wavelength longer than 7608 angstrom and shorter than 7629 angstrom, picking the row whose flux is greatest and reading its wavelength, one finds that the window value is 7611.5 angstrom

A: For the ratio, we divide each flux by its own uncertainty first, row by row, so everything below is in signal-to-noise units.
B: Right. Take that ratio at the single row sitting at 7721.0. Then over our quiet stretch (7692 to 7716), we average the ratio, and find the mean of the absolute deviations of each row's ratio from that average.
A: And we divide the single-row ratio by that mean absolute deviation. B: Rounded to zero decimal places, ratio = 11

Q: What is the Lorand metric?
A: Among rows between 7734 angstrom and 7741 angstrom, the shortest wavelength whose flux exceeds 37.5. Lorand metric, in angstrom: 7739.0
